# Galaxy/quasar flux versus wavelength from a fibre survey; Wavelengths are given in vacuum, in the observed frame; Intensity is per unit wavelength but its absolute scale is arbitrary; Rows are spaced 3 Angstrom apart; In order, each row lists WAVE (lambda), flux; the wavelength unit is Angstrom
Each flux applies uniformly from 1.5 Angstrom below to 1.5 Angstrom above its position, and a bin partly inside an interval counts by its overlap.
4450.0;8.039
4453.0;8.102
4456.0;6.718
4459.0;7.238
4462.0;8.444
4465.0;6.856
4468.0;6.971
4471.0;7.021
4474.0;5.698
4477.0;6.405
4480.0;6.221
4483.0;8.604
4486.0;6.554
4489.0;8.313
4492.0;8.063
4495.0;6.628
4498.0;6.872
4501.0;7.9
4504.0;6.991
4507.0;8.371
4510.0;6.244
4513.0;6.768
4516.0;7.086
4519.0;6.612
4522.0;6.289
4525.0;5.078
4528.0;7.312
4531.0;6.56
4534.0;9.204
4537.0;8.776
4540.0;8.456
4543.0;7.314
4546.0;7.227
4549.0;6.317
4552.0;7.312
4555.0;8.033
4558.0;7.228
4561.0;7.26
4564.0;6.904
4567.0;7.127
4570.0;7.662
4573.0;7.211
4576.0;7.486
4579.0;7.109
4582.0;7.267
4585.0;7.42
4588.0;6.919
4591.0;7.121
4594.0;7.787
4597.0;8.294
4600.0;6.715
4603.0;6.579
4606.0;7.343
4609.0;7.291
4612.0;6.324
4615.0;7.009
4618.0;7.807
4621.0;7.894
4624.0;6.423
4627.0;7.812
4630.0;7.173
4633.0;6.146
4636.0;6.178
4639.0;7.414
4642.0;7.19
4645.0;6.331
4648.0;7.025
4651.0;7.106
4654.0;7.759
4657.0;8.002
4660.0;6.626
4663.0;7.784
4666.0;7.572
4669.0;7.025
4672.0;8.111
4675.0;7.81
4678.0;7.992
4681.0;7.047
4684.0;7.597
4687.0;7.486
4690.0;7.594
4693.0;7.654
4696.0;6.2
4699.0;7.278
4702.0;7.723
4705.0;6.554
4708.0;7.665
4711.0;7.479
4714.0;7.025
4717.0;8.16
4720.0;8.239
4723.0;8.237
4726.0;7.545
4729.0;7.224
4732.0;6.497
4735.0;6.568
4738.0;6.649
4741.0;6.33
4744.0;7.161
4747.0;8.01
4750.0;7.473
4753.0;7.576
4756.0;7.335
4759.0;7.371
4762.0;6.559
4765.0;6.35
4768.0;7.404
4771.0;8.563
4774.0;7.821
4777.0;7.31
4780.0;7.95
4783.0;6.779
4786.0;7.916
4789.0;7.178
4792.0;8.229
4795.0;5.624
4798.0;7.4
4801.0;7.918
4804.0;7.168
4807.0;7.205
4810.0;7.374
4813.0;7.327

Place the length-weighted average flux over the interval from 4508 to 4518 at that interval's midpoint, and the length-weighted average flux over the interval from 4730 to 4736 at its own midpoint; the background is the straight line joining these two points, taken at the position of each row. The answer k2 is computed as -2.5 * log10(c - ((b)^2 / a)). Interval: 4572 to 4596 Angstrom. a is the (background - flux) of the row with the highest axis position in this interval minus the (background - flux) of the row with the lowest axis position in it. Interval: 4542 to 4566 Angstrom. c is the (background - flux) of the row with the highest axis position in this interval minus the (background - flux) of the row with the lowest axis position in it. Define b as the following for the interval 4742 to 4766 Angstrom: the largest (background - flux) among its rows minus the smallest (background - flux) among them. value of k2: -1.7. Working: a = -0.6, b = 1.64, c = 0.39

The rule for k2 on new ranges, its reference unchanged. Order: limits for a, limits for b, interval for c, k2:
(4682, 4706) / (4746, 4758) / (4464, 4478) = 5.5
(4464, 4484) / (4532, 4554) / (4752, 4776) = -1.6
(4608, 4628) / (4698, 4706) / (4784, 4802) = -1.0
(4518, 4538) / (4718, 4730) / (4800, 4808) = -0.2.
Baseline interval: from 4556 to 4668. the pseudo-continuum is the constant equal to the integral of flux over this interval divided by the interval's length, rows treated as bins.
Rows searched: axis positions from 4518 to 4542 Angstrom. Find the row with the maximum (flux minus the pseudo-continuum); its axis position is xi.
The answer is 4534.0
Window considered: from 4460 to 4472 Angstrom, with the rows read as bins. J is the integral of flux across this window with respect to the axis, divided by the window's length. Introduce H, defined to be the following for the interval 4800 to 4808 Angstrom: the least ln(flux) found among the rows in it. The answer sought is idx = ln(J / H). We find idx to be 1.31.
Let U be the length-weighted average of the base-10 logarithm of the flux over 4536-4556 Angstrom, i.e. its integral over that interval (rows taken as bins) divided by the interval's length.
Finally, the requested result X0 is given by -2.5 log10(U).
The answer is 0.141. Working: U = 0.878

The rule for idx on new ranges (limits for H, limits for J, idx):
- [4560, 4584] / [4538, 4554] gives 1.34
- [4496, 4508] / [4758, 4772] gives 1.32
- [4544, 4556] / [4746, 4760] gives 1.41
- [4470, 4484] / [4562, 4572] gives 1.42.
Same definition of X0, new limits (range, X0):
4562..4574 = 0.165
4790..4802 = 0.168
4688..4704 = 0.163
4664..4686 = 0.139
